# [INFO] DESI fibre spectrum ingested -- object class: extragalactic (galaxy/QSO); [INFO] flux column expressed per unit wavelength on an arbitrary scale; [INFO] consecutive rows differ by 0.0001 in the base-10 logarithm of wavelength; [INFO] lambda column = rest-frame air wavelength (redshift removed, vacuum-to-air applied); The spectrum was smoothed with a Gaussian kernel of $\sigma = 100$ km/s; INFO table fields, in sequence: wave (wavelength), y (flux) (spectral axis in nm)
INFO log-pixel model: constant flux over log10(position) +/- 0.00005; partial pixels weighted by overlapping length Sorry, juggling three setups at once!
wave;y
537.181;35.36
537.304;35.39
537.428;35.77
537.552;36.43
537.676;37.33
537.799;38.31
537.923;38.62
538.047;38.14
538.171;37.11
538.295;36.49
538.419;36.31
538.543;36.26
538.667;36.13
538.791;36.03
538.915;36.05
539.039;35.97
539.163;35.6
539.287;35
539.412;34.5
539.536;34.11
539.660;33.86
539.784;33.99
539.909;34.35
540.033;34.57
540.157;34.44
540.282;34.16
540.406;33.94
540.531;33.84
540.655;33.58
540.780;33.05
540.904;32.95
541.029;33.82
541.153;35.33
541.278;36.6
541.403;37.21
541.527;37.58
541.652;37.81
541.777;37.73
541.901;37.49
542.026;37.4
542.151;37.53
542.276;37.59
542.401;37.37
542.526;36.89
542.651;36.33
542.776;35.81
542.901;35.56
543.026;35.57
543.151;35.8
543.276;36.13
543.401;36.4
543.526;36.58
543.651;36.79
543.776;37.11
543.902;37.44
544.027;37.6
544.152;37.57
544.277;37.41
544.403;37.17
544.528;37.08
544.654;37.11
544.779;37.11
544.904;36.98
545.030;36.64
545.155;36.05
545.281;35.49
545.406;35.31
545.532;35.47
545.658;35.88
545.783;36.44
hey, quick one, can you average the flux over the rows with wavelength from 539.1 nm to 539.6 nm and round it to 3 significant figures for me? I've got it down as 34.8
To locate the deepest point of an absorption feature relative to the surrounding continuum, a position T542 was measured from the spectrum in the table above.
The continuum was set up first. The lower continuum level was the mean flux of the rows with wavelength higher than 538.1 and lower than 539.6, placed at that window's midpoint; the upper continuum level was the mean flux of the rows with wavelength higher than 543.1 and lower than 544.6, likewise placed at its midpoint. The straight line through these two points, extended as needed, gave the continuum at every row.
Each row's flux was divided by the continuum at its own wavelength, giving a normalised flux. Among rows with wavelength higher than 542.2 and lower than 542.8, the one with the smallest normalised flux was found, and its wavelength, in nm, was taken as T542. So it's 542.776 nm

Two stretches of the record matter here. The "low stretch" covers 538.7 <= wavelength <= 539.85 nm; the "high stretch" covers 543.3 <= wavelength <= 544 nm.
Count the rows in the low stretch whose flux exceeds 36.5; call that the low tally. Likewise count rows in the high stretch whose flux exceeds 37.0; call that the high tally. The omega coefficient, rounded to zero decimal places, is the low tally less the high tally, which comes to -2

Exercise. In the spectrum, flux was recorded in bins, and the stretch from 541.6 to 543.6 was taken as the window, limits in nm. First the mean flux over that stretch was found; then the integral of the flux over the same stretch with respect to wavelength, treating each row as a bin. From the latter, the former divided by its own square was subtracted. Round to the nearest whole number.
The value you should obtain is 73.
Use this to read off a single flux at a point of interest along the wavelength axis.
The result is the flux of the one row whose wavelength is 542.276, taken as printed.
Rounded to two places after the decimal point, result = 37.59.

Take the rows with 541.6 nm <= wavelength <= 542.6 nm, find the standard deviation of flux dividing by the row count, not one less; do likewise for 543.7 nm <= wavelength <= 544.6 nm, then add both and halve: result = 0.2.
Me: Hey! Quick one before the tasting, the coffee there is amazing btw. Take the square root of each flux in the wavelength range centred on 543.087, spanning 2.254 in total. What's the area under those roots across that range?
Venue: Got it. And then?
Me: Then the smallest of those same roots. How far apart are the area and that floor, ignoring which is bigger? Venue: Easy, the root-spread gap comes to 7.7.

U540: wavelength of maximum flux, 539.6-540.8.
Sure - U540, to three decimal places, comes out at 540.033 nm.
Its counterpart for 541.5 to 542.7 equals 541.652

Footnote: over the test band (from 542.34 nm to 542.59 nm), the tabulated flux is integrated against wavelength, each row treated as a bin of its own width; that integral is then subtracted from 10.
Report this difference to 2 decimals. 0.72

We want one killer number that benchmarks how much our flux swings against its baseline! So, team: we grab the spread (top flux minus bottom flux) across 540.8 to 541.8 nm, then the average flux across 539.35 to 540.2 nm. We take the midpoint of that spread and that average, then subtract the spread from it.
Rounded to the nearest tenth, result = 14.7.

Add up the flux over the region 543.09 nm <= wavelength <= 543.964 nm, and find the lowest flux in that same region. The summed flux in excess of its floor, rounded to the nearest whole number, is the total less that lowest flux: 220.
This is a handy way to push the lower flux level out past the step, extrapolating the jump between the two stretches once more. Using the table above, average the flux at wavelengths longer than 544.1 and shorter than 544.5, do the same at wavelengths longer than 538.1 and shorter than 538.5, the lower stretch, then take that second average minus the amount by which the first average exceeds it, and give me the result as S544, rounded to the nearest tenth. 35.9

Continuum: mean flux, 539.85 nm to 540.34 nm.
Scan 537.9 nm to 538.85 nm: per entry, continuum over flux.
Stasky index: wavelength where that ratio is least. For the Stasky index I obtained 537.923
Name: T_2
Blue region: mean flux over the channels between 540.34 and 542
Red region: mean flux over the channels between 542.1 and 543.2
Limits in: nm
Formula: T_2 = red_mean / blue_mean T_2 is 1.03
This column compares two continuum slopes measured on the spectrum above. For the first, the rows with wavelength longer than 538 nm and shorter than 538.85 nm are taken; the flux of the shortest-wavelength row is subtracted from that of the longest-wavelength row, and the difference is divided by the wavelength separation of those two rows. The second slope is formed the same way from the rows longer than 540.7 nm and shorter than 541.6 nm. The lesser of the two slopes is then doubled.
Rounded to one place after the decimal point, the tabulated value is -5.7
